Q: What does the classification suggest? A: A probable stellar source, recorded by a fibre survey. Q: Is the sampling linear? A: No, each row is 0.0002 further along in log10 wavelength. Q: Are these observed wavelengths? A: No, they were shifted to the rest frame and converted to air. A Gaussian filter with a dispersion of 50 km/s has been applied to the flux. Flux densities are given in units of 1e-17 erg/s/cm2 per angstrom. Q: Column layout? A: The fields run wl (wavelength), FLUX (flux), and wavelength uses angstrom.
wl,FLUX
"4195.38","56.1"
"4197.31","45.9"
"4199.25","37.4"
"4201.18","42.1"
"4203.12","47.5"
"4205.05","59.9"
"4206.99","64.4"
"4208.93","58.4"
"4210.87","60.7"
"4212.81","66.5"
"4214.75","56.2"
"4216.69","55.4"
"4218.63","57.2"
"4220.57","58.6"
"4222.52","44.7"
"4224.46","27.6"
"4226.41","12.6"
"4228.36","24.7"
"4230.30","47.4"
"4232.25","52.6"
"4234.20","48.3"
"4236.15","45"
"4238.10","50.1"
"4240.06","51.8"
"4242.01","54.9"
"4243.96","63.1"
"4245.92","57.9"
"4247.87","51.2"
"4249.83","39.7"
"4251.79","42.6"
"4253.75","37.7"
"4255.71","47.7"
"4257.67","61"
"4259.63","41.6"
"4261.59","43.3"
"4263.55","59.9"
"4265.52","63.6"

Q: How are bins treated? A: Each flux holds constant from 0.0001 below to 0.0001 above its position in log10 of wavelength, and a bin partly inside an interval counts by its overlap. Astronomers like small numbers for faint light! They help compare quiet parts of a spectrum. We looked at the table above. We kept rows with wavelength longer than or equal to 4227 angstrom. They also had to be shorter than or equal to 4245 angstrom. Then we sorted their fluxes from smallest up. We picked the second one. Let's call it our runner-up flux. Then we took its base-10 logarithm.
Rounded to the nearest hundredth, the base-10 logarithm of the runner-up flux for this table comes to 1.65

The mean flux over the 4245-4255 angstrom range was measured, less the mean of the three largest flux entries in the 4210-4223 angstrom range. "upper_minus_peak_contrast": -16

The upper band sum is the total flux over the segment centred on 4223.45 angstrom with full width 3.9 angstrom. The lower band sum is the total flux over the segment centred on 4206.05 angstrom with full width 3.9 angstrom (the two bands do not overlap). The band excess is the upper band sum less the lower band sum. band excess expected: -52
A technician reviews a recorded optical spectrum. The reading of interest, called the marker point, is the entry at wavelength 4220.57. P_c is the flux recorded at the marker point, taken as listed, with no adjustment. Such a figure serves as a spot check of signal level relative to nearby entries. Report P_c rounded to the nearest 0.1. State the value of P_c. 58.6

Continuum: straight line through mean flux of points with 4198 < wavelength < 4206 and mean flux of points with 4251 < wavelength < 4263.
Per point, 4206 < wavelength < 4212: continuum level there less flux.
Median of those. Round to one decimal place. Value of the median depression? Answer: -14.1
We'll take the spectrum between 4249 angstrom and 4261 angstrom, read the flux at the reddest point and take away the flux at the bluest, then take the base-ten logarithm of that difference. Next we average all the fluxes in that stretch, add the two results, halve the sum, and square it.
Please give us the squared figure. 514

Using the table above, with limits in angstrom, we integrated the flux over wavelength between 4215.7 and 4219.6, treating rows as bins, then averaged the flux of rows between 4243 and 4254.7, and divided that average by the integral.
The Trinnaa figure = 0.22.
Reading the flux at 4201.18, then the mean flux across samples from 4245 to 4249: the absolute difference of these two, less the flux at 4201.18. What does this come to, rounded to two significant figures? -30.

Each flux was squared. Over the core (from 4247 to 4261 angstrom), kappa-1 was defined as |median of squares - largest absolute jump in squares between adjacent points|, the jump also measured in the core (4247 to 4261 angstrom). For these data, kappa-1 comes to 176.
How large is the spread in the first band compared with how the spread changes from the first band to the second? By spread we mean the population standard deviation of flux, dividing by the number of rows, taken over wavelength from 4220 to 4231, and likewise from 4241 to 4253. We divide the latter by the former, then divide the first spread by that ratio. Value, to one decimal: 29.6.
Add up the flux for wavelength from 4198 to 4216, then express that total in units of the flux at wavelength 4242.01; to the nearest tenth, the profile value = 9.0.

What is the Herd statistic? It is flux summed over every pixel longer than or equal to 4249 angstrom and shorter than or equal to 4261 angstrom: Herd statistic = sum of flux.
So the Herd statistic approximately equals 270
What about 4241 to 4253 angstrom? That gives 309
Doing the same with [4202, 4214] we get 357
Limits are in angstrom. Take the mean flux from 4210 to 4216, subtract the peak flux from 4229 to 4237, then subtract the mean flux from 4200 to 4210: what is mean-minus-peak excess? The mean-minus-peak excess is -46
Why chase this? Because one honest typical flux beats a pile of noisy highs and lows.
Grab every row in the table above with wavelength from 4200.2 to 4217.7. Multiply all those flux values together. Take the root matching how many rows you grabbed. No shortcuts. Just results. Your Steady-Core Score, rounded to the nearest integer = 56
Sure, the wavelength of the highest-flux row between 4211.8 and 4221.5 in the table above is 4212.81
